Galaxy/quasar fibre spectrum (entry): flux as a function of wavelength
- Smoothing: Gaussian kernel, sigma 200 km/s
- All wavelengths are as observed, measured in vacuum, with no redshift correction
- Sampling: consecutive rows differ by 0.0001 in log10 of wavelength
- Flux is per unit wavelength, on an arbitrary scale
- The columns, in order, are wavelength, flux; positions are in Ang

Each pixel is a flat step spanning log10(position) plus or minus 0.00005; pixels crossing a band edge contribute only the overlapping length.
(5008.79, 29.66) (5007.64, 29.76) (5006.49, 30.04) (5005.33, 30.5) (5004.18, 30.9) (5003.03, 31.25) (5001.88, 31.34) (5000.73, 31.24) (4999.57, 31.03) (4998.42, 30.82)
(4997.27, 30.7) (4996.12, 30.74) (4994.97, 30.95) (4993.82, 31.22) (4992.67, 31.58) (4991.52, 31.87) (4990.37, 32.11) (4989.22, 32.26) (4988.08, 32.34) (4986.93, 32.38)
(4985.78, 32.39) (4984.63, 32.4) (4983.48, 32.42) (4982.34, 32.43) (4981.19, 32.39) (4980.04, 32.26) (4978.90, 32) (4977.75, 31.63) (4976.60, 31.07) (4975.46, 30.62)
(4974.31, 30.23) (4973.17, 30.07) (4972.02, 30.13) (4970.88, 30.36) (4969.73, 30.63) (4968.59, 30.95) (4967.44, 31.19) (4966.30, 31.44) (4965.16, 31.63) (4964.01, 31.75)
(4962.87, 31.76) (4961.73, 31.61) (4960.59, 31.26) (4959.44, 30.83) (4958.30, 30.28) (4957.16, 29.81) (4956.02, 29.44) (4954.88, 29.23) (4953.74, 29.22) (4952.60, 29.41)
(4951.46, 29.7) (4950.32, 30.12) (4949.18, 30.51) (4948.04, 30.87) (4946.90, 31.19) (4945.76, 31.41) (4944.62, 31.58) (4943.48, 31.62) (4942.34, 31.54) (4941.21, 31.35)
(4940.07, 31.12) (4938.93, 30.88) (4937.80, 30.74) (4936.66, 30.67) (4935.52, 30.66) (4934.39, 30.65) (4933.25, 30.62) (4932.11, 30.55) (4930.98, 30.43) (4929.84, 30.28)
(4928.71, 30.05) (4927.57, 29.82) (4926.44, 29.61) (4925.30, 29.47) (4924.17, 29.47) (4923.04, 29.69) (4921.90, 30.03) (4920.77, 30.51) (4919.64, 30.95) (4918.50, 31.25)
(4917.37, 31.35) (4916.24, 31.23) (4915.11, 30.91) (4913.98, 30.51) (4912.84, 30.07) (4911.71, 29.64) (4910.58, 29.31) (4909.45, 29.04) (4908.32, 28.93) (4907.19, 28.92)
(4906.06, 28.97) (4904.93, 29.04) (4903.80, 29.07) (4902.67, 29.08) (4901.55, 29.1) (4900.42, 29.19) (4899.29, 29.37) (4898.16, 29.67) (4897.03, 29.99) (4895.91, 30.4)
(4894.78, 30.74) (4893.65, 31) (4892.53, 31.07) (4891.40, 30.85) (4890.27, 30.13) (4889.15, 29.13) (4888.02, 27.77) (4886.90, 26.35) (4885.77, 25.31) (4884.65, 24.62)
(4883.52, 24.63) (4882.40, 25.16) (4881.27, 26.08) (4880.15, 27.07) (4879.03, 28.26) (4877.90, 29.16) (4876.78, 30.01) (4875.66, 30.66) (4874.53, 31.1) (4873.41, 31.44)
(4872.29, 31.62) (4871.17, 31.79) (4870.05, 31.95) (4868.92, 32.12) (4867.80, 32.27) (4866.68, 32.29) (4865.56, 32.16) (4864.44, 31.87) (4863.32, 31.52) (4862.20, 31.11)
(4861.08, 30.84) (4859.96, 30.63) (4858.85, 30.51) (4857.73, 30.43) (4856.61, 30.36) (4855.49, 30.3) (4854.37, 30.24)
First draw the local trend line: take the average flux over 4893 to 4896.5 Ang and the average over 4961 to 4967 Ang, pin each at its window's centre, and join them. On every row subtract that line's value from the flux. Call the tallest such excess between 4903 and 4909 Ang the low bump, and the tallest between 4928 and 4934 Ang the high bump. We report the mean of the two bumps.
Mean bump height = -1.2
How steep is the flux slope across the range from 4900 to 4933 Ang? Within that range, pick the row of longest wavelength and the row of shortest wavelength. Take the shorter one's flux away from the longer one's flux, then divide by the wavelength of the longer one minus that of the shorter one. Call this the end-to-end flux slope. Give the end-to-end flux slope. 0.04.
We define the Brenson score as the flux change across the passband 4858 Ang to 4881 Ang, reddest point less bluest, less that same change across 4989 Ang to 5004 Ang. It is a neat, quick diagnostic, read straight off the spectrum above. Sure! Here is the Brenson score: -2.4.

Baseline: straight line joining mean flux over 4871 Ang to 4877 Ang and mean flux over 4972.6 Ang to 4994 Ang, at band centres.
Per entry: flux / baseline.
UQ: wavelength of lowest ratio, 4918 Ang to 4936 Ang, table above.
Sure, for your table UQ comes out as 4925.30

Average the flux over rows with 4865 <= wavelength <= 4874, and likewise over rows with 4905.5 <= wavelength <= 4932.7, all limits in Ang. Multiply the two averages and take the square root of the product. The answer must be 31.0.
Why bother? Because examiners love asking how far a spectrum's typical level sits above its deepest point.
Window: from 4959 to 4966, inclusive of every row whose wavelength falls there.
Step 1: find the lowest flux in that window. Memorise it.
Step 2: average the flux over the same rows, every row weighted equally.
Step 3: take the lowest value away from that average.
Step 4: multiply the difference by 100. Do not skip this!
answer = 64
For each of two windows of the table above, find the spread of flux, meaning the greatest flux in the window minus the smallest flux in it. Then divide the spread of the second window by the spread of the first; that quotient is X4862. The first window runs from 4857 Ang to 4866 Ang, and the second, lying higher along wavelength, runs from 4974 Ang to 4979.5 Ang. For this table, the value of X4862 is 1.0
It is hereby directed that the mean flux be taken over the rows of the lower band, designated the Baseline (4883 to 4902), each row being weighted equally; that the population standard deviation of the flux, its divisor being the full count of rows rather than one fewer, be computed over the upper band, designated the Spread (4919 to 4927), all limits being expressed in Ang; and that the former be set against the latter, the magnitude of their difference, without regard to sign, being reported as 28.25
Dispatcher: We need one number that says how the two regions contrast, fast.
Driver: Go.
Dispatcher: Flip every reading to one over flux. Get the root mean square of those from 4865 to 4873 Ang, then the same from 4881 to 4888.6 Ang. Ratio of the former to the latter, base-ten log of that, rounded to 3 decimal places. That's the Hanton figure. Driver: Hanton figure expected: -0.097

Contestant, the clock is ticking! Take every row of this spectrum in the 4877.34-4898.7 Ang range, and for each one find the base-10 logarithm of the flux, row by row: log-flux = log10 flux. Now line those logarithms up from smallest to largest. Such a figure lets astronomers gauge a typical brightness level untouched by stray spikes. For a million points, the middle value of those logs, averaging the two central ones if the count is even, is 1.46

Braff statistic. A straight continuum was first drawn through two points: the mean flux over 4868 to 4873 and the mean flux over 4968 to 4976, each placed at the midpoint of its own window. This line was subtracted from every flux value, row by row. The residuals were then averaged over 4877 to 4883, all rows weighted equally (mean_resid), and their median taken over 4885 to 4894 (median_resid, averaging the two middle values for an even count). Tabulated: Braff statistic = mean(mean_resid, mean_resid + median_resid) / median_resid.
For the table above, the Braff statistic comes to 3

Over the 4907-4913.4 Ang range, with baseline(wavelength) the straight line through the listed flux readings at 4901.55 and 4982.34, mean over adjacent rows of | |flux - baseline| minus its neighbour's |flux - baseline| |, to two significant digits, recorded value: 0.15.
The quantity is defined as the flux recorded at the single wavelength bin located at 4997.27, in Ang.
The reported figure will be 30.7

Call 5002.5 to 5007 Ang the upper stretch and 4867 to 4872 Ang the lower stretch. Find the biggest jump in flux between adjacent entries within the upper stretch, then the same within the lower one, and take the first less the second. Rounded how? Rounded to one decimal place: 0.3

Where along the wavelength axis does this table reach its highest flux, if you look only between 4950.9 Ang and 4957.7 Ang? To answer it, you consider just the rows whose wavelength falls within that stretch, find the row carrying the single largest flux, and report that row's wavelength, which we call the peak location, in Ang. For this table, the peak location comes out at 4957.16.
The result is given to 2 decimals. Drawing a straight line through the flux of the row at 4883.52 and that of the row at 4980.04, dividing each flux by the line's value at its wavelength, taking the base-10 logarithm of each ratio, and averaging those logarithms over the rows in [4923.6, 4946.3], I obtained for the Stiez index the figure 0.03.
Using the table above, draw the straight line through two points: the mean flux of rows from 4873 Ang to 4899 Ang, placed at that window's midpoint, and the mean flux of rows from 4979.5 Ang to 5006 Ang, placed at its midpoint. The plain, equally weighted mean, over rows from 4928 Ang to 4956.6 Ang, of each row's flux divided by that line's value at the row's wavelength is 1.01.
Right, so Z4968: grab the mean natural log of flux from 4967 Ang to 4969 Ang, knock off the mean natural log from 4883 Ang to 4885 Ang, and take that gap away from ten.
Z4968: 9.77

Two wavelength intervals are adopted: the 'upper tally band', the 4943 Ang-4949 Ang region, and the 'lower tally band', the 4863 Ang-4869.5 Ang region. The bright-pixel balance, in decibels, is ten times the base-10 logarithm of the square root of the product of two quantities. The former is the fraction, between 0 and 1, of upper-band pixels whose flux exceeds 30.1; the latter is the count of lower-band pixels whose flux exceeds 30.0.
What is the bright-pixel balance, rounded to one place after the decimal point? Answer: 3.9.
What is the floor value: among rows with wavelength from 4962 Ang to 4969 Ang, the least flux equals 30.95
